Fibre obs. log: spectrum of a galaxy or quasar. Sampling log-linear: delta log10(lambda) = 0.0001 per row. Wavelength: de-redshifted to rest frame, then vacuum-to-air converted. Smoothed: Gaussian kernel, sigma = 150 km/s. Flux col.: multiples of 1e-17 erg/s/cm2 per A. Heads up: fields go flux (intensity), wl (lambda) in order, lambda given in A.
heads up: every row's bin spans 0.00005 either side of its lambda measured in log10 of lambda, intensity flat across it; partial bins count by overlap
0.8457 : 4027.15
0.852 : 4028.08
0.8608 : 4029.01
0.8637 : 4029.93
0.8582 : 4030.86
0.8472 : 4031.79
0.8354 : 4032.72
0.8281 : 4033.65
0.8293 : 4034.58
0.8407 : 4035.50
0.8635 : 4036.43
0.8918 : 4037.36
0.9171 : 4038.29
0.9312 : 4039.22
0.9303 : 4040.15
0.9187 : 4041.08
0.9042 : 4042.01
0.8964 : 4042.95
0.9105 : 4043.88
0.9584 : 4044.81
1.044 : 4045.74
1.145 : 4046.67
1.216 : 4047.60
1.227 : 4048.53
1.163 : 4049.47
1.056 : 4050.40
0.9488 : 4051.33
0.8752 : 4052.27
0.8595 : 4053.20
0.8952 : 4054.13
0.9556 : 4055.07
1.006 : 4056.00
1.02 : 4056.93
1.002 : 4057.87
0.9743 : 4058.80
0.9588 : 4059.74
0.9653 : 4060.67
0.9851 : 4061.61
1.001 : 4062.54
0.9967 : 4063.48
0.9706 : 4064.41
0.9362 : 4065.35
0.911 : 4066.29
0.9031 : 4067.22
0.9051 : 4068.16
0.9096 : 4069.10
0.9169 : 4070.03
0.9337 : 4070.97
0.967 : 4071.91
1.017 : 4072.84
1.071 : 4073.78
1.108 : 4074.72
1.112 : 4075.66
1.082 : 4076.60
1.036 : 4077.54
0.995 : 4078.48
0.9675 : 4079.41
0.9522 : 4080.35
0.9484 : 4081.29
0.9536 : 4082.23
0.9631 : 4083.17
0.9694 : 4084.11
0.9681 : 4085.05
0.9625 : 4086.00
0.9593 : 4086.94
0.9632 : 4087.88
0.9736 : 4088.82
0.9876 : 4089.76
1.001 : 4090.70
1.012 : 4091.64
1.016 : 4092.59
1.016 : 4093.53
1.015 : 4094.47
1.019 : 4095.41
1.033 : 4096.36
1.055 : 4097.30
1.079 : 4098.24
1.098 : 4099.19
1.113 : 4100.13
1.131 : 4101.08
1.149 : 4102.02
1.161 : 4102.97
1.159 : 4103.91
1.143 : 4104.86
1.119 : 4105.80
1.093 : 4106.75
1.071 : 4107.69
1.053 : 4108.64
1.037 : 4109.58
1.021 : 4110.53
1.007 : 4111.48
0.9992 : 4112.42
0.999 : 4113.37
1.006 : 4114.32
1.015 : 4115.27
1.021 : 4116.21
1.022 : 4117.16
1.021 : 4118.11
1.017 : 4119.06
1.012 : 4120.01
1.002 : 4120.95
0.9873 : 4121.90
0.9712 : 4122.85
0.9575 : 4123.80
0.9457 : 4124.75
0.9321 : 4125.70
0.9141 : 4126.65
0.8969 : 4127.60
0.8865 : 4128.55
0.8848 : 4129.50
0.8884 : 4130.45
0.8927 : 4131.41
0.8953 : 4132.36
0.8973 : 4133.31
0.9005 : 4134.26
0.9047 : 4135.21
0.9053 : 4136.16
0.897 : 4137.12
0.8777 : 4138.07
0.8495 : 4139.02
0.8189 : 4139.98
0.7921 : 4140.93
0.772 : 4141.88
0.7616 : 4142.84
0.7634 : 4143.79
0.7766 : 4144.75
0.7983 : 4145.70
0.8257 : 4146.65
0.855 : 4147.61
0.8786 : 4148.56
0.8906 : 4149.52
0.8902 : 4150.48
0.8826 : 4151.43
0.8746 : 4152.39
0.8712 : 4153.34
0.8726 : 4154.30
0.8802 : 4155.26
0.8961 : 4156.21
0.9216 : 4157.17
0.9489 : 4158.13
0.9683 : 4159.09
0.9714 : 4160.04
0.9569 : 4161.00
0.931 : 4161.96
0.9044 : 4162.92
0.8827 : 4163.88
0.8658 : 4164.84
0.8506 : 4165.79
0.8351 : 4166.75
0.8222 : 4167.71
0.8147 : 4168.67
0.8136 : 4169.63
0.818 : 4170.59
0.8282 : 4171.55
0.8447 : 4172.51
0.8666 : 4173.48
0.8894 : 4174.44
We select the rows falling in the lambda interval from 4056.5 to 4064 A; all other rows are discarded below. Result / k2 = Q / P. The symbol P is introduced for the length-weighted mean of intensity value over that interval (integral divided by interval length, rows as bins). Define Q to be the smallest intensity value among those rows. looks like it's 0.971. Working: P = 0.99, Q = 0.9588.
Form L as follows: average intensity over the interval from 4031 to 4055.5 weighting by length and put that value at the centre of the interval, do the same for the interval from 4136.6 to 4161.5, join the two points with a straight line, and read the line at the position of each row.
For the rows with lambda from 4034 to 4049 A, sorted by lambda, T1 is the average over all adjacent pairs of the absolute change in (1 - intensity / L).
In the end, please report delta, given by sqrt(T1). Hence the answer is 0.18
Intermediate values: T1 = 0.033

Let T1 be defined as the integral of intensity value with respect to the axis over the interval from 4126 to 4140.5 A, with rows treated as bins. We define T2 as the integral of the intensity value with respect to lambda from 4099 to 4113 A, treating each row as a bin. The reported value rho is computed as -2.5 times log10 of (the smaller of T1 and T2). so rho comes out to -2.77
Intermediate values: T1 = 12.9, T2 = 15.3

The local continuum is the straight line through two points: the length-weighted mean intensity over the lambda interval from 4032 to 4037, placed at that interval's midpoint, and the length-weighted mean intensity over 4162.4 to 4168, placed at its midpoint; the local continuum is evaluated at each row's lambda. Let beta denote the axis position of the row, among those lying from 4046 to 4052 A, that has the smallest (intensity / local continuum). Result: 4051.33 A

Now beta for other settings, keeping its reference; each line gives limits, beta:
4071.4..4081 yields 4080.35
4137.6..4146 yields 4142.84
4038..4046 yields 4042.95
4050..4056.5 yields 4053.20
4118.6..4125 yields 4124.75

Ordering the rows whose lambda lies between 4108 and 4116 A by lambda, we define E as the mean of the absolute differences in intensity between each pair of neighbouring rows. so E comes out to 0.010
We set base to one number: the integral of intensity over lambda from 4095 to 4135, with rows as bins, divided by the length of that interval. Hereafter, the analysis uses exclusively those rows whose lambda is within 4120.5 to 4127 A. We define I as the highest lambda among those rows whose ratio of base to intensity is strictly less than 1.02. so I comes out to 4120.95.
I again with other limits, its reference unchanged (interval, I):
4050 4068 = 4063.48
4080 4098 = 4097.30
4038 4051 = 4050.40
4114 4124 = 4120.95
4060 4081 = 4078.48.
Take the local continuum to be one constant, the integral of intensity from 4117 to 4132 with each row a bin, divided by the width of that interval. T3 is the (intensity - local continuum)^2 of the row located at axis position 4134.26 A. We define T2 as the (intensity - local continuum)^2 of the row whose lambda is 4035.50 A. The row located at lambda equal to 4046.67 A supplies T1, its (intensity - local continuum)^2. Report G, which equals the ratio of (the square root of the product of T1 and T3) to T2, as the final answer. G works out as 0.8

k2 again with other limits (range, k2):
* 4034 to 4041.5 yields 0.932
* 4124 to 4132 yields 0.976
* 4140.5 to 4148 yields 0.961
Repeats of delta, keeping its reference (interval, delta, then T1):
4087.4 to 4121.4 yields 0.11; 0.013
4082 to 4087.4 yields 0.07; 0.005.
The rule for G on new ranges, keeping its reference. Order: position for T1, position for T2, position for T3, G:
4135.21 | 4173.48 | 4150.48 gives 0.4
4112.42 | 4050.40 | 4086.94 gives 0.0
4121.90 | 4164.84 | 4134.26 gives 0.3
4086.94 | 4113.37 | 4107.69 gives 0.5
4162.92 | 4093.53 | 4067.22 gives 0.5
